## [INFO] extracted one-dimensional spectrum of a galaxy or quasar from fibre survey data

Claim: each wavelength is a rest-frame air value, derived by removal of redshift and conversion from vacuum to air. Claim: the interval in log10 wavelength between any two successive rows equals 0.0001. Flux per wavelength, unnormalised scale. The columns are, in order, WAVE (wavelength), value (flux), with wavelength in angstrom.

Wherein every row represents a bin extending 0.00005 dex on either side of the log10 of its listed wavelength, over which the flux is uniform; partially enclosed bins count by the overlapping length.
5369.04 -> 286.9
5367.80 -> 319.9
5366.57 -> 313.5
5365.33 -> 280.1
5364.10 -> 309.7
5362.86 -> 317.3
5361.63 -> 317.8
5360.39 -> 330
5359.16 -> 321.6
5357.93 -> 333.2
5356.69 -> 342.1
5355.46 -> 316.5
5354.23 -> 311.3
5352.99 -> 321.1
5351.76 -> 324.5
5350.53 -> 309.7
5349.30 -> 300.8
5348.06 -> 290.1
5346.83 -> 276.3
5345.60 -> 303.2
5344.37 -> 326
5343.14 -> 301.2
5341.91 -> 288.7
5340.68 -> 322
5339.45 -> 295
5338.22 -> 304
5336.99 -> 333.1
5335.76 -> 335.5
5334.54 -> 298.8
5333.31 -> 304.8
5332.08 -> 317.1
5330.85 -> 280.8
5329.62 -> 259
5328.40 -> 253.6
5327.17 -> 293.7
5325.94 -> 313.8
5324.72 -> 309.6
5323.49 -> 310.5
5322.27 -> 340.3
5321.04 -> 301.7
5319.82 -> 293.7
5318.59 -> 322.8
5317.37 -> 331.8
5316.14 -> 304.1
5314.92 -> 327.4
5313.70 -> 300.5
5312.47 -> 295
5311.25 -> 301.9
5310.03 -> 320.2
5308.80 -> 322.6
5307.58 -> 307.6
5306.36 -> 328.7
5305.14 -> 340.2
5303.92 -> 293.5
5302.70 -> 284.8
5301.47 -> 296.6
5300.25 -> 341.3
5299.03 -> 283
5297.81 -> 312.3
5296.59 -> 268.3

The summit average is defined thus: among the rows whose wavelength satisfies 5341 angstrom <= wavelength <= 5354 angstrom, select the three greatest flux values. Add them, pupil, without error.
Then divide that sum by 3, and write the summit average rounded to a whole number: 324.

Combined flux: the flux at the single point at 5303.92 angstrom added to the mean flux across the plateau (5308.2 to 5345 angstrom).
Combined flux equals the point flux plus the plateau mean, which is 600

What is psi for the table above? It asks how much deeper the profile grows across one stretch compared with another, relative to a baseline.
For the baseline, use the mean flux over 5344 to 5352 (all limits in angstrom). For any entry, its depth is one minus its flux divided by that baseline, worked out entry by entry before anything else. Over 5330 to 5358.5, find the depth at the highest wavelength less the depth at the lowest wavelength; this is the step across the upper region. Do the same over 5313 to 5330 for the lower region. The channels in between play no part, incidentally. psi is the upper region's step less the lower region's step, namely -0.3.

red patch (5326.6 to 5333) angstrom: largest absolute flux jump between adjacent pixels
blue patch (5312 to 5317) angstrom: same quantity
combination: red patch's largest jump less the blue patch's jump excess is 13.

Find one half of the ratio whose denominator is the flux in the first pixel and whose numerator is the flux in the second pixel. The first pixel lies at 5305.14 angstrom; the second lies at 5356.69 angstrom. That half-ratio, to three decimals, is 0.503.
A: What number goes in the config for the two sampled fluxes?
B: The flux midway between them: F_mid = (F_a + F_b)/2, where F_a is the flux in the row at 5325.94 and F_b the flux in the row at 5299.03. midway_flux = 298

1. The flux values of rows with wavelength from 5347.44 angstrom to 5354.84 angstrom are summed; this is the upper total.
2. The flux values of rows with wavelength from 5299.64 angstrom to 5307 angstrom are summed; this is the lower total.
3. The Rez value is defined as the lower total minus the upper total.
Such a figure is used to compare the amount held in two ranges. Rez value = 28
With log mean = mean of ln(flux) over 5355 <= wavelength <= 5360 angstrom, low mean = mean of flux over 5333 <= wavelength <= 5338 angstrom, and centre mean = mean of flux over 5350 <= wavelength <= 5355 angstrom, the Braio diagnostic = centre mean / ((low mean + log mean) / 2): 1.96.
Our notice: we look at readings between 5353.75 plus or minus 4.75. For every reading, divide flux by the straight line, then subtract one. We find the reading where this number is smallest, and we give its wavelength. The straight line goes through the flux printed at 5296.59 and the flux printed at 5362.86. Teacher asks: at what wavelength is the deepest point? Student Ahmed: 5349.30 angstrom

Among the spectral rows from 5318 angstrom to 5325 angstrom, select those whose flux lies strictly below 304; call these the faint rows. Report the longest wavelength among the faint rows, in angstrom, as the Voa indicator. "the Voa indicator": 5321.04 angstrom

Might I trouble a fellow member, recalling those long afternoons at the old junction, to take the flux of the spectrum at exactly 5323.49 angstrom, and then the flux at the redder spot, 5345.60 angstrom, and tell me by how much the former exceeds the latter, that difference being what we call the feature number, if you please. 7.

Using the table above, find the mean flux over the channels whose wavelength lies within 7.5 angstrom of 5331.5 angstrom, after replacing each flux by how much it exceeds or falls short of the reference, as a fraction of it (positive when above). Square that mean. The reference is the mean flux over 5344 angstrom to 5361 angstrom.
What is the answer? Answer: 0.0021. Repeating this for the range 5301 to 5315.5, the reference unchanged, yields 0.0002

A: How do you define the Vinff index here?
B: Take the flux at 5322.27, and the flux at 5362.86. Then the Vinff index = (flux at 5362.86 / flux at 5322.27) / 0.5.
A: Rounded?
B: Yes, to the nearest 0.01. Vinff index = 1.86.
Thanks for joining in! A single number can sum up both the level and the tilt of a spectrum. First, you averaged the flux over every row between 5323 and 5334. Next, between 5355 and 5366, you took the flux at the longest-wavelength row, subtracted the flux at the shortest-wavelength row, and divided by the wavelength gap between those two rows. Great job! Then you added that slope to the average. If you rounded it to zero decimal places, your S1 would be 290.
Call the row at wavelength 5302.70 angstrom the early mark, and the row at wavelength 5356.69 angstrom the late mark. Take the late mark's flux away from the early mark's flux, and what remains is -57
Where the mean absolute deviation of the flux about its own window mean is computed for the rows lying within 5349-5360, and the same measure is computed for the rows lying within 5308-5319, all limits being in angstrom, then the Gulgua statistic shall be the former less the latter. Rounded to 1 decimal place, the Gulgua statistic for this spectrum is -2.8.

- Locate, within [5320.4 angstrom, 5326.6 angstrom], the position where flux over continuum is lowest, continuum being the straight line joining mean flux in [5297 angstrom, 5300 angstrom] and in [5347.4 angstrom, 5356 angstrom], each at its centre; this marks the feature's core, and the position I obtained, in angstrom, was 5321.04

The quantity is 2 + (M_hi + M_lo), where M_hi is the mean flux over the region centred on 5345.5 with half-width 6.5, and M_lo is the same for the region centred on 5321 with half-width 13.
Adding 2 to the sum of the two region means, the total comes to 610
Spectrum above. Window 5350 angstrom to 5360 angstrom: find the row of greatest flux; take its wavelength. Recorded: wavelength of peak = 5356.69 angstrom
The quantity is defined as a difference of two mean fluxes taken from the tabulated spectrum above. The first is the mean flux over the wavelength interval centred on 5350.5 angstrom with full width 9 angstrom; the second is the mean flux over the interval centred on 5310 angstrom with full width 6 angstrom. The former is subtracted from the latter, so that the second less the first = 5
